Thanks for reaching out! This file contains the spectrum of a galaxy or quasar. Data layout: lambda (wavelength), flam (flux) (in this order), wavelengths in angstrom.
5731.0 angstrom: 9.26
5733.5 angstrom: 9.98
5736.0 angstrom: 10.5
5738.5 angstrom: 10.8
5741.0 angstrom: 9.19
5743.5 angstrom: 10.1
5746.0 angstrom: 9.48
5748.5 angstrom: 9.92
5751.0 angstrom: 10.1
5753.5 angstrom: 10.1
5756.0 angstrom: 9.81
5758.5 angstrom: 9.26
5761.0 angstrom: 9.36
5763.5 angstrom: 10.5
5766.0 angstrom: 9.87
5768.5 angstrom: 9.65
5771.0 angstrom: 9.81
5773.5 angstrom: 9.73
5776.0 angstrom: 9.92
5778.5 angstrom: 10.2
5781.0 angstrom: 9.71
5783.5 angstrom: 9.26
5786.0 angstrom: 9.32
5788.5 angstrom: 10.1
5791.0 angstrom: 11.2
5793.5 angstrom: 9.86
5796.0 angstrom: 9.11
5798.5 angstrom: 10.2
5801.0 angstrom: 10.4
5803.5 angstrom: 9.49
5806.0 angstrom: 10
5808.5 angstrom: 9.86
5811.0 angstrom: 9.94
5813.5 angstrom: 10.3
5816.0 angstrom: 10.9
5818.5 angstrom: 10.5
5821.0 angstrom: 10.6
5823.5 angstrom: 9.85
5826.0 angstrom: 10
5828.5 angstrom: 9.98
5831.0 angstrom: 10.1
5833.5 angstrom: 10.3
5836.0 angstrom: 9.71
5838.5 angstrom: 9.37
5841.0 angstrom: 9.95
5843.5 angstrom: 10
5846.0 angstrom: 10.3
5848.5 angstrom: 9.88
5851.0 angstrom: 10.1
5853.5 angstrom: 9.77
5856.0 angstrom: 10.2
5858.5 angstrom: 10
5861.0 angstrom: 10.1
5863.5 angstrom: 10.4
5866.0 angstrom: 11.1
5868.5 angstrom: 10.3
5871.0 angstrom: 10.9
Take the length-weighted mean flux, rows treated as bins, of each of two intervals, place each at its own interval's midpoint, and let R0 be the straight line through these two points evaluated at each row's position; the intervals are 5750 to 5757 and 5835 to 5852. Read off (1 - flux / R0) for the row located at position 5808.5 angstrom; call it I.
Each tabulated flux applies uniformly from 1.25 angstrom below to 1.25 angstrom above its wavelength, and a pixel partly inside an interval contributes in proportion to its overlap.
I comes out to 0.008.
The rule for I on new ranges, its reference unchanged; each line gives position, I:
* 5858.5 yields -0.012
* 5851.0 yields -0.021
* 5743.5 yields -0.008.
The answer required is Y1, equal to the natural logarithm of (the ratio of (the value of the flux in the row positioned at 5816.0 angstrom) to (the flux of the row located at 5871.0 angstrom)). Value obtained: 0.00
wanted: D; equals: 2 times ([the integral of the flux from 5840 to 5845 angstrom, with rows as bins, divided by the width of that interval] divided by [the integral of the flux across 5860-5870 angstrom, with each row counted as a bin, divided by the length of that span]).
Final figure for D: 1.90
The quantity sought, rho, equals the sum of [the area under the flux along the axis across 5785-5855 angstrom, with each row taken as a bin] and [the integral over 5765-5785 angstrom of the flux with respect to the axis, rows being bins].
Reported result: 898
